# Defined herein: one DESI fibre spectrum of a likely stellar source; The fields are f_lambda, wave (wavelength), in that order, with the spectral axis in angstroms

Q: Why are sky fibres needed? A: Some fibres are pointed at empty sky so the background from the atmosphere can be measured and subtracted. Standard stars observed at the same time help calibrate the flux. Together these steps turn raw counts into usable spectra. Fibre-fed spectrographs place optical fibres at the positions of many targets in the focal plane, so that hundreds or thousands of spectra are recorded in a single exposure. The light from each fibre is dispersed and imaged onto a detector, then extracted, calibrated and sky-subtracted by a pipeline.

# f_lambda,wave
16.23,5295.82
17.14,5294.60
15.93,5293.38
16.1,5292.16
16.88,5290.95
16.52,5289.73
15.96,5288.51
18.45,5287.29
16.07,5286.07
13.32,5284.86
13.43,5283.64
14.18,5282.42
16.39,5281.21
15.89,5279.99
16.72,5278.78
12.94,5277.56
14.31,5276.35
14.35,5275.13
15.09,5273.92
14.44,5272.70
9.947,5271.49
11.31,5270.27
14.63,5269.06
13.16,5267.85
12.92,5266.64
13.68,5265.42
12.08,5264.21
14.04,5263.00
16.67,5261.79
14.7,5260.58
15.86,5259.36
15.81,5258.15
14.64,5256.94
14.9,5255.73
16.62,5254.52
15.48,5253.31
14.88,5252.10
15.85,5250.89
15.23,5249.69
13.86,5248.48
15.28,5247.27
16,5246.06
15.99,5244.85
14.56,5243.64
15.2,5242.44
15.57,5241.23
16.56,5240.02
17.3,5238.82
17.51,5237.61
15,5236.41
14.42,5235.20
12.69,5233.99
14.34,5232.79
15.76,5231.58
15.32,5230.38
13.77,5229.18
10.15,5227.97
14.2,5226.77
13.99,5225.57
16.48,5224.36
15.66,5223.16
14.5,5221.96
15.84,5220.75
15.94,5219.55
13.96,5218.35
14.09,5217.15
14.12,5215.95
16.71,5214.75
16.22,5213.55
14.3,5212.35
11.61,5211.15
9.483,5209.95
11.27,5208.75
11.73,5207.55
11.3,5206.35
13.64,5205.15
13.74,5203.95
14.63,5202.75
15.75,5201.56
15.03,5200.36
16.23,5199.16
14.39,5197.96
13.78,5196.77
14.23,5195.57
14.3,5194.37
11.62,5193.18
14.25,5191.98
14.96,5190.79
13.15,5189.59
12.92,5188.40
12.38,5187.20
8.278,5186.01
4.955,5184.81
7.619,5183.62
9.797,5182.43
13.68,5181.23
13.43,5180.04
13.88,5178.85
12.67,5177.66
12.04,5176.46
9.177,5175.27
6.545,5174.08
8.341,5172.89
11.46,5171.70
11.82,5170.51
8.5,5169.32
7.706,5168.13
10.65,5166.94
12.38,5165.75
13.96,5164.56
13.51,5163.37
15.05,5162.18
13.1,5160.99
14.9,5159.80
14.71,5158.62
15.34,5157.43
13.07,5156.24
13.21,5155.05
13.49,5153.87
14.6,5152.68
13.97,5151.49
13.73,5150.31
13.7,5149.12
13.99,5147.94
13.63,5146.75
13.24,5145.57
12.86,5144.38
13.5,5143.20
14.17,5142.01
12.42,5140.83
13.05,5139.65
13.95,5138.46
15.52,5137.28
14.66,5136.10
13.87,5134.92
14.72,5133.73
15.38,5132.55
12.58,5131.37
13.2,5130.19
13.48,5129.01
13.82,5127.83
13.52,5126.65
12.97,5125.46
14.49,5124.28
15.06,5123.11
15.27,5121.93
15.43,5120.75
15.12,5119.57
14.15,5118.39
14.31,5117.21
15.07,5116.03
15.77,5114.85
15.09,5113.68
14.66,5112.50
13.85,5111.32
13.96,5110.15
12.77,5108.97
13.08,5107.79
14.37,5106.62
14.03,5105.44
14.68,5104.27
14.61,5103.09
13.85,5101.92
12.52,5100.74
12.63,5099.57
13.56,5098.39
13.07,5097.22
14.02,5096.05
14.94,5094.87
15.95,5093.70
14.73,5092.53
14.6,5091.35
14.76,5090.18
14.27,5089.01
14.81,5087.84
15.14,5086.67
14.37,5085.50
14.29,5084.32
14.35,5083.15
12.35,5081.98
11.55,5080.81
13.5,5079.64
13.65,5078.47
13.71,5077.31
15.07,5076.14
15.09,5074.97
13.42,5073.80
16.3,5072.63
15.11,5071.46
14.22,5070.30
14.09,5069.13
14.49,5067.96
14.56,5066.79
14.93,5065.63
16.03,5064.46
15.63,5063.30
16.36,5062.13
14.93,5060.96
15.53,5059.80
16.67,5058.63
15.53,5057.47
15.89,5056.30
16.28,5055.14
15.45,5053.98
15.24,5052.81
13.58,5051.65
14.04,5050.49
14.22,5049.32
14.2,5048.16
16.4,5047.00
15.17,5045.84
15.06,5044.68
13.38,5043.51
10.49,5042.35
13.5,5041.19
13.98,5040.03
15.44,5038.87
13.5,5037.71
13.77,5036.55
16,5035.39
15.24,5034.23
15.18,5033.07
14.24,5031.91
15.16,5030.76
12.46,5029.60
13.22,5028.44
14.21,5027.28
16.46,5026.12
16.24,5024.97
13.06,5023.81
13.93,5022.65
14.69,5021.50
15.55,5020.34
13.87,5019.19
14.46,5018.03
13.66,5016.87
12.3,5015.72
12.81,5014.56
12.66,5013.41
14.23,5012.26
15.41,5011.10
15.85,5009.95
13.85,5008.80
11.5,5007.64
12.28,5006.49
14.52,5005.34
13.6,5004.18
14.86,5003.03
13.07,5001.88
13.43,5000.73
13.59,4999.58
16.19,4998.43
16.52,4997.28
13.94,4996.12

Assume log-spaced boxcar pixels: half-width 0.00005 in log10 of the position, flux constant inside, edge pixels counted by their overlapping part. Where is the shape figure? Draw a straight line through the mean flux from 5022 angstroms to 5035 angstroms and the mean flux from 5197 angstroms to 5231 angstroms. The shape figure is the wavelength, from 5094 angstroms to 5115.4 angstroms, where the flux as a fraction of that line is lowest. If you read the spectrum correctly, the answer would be 5100.74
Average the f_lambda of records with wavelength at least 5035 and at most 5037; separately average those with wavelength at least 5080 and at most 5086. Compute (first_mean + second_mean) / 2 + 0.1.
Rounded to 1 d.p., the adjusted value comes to 14.2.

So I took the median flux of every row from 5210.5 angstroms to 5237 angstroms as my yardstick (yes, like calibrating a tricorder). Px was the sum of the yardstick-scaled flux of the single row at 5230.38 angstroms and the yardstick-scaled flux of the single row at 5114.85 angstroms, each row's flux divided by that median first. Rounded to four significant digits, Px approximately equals 2.162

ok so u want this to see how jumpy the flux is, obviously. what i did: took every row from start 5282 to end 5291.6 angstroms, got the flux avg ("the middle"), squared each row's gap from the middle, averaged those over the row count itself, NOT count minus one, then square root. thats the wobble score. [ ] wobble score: 1.7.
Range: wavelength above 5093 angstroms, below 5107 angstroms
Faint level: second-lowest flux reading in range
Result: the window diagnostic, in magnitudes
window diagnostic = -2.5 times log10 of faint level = -2.75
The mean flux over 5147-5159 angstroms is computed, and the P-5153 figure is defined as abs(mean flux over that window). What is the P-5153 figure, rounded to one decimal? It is 14.0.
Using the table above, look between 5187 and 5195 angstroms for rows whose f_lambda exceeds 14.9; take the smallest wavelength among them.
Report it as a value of 5190.79 angstroms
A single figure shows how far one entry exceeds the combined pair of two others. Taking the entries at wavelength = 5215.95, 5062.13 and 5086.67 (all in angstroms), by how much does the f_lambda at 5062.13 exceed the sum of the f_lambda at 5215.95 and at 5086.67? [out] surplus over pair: -12.9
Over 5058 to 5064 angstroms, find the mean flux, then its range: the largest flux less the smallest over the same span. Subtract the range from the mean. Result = 14.1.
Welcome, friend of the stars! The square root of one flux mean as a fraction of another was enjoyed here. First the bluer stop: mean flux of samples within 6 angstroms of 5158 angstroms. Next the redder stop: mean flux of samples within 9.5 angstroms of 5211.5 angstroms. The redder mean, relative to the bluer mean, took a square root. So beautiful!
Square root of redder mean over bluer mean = 0.98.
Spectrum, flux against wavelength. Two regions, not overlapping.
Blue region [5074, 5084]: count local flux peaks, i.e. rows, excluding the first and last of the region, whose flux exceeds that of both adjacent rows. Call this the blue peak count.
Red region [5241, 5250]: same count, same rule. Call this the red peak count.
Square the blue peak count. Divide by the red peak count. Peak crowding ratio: 0.0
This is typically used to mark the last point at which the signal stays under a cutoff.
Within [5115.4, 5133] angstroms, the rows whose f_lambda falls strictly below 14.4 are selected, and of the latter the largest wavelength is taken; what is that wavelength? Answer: 5131.37 angstroms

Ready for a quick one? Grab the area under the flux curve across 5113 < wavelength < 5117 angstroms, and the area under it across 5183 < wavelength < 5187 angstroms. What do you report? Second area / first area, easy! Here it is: 0.5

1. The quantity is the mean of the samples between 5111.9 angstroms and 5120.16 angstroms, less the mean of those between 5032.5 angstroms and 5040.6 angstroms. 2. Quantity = 0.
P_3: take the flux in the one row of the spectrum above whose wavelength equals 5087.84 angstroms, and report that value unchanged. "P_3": 14.81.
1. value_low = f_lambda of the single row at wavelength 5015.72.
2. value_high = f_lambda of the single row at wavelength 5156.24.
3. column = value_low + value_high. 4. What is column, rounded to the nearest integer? 25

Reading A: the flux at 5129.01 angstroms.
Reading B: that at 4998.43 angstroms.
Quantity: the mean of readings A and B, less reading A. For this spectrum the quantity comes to 1.4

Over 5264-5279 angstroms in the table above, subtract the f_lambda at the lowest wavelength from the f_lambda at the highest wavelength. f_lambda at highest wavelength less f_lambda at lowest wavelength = 4.6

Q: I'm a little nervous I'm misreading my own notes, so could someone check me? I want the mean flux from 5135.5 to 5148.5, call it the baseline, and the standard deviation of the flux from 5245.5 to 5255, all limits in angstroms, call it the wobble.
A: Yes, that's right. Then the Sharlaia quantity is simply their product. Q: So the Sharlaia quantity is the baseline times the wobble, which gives 11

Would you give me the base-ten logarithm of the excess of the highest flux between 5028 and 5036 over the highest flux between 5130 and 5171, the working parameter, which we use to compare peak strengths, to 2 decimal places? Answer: -0.32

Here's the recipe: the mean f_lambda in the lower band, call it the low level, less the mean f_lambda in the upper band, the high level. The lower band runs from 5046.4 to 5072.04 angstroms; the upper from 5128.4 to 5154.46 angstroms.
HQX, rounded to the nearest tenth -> 1.3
